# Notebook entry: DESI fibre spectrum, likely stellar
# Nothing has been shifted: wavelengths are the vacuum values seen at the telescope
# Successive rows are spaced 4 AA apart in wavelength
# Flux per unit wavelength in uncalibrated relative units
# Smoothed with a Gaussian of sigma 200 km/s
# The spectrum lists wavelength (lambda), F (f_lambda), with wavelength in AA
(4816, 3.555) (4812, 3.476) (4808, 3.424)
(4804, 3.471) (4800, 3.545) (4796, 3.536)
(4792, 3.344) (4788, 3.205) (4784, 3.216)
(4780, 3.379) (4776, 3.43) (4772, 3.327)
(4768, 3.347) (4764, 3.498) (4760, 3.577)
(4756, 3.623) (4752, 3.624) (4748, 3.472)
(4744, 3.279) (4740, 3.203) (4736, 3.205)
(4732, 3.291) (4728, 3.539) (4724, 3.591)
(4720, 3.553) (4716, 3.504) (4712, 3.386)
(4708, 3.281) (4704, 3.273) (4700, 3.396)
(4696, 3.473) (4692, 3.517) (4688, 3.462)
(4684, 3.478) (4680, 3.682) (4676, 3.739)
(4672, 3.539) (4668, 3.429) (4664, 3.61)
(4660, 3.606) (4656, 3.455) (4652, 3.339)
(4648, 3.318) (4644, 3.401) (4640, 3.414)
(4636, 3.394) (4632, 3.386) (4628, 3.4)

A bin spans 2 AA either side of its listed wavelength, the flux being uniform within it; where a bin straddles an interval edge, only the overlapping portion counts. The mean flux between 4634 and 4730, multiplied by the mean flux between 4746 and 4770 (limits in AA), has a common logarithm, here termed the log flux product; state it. 1.09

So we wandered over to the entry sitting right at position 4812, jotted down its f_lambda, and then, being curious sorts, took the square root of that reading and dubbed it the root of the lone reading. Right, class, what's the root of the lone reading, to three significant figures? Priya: 1.86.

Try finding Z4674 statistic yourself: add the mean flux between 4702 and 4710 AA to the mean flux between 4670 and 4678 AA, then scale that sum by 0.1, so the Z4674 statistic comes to 0.692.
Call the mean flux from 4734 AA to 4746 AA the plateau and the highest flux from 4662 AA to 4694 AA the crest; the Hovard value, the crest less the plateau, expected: 0.51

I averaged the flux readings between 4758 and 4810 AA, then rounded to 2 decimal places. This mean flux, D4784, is 3.41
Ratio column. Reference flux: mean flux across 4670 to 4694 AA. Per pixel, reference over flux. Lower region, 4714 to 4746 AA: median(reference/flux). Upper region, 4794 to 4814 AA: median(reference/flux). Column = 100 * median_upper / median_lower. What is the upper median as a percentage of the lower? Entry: 98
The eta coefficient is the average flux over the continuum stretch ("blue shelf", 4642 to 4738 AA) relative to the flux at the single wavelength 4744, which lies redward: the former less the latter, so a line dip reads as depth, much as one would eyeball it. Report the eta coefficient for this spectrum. 0.18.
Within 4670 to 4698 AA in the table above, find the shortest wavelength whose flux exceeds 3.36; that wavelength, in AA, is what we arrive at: 4672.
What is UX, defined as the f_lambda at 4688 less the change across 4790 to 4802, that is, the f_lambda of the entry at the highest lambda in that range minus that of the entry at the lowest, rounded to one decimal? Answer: 3.3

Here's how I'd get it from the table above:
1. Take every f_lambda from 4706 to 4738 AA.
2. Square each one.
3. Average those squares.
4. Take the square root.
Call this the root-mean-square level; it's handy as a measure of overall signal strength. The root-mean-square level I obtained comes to 3.42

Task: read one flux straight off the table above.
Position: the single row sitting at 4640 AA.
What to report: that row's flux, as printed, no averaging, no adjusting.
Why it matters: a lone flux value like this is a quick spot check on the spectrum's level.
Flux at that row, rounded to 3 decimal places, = 3.414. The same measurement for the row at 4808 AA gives 3.424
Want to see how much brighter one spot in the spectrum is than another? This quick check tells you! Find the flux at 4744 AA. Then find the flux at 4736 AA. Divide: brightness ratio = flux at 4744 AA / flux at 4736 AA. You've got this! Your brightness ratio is 1.02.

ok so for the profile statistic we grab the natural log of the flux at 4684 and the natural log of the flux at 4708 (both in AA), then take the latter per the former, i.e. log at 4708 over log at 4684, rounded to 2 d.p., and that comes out 0.95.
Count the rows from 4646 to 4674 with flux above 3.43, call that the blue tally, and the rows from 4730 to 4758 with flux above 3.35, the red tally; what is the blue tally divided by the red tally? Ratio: 1.33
